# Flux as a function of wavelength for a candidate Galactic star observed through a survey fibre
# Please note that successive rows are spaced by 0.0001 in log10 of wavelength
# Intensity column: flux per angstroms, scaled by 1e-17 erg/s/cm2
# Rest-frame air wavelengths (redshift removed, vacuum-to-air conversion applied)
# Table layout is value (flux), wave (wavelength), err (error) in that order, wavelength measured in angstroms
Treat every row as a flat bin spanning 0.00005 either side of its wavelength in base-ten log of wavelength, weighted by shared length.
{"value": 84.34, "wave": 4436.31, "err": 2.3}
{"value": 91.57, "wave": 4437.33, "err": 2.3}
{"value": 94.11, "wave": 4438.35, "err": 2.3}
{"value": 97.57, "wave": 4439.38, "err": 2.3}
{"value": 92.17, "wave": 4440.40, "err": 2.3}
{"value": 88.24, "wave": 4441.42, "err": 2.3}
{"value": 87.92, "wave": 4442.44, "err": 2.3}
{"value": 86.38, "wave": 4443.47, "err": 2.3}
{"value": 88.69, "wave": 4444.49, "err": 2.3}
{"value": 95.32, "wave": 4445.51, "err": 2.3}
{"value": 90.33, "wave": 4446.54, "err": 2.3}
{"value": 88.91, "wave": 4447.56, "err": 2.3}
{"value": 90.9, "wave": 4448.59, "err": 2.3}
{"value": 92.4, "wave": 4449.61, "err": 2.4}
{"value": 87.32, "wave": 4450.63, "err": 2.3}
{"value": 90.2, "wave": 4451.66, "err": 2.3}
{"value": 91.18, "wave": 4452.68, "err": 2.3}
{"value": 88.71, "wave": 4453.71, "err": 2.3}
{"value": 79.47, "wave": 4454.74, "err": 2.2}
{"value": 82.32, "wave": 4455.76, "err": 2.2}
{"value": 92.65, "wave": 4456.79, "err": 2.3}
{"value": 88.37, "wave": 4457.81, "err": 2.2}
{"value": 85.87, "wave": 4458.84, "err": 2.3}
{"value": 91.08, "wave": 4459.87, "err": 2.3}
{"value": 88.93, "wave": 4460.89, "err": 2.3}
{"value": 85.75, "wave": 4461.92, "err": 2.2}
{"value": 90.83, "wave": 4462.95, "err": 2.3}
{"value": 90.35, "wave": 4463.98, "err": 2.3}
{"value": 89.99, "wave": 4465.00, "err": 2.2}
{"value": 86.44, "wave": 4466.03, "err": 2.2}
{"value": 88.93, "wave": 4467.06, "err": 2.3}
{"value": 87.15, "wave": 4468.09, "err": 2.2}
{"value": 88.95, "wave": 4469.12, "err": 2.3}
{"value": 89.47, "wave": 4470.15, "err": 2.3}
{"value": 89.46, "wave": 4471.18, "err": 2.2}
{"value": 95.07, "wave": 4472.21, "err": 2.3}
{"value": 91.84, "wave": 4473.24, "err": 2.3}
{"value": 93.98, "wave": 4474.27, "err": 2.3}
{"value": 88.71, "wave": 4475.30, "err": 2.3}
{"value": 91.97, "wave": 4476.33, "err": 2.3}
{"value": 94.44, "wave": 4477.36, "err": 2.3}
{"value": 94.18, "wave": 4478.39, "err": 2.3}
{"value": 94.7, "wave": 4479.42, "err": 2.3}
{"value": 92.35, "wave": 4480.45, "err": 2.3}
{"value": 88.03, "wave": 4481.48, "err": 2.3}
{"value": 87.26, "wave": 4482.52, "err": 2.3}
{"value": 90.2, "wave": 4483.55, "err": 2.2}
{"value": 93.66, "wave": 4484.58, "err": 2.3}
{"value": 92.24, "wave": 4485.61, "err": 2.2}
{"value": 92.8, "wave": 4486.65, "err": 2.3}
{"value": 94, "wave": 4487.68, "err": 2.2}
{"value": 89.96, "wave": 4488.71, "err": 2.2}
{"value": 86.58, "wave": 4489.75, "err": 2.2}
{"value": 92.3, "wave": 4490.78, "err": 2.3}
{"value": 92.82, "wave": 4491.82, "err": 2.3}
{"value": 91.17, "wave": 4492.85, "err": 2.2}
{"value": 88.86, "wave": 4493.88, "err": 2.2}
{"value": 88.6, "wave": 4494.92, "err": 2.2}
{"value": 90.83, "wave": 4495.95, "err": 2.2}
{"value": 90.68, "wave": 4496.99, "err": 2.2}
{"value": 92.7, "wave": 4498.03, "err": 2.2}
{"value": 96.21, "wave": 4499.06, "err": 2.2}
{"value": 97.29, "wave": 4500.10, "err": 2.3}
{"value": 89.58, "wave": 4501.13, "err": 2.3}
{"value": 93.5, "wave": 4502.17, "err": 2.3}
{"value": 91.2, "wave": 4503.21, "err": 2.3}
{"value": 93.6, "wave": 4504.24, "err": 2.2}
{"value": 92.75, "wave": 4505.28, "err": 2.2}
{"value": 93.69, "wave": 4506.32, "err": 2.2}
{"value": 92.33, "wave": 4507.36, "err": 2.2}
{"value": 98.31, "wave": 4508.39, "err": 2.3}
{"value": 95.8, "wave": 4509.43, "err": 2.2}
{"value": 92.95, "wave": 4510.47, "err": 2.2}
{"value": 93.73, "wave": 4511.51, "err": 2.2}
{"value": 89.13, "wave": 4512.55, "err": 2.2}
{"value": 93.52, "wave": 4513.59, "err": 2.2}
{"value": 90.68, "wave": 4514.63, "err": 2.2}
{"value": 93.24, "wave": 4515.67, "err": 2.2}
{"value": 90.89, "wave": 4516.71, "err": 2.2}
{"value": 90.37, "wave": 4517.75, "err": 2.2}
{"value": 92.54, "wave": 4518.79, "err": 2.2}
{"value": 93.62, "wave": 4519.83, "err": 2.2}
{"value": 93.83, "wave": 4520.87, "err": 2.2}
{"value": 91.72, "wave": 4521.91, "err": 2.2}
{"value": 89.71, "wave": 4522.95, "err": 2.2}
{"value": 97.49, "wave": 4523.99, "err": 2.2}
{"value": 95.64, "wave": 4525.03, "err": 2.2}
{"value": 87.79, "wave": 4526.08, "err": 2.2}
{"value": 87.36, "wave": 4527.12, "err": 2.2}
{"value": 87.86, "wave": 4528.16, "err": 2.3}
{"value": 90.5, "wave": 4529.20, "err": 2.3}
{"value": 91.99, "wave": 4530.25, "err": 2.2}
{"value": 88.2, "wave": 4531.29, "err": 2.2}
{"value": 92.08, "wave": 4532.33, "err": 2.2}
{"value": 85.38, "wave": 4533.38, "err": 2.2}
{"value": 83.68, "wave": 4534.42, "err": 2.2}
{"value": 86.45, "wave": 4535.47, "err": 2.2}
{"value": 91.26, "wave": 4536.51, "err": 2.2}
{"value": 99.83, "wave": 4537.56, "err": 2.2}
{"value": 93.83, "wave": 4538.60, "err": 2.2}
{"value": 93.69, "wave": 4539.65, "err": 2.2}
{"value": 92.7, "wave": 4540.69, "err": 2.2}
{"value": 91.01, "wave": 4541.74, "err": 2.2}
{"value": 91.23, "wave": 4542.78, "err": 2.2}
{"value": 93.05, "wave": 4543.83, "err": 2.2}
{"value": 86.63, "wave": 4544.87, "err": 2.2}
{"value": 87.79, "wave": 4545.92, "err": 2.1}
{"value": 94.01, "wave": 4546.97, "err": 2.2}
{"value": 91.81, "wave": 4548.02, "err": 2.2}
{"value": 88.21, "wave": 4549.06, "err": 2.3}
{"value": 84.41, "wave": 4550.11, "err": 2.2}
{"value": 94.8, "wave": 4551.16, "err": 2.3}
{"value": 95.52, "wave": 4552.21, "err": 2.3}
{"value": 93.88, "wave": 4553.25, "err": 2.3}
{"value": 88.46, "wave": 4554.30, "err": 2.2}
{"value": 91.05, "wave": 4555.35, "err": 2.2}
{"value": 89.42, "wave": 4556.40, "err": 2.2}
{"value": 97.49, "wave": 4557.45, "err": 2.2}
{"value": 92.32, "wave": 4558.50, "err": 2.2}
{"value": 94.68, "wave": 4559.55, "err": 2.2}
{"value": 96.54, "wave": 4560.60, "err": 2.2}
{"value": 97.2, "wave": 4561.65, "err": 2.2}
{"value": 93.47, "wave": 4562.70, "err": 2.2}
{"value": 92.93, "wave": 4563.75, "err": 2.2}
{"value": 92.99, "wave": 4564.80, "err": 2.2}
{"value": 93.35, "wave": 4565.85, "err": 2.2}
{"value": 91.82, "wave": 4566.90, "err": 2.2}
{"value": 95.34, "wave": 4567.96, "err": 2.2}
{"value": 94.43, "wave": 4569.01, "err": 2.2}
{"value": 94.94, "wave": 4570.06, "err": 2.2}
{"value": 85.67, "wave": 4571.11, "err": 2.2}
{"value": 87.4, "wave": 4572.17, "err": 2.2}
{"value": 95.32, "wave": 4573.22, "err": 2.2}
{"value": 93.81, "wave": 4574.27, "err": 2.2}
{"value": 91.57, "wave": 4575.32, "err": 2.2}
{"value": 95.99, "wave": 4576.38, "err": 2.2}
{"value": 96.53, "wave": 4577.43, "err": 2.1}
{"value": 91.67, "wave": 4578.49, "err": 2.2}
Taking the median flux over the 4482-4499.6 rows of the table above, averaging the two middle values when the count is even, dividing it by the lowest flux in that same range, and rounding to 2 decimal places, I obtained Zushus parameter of 1.05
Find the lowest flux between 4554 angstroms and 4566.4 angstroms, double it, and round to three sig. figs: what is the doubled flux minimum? 177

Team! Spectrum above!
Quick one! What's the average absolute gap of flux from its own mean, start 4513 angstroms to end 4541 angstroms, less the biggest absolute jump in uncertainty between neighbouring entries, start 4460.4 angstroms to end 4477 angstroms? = 2.65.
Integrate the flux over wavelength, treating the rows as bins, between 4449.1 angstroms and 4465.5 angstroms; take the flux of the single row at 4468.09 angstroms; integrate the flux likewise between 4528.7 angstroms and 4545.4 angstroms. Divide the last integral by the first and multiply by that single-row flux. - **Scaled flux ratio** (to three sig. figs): 91.0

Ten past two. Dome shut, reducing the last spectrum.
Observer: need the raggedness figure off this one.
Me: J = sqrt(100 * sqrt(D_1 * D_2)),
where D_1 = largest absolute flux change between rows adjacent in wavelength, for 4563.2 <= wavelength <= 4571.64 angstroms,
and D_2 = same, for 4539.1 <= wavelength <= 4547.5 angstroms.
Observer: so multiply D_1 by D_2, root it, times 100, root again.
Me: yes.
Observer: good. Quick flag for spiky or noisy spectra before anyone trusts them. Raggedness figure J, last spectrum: 28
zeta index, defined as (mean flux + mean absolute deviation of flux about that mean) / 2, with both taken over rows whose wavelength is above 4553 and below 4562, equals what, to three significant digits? 48.1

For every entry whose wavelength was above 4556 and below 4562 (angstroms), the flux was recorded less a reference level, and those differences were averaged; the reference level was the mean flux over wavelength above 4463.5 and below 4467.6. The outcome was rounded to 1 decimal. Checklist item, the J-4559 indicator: 5.7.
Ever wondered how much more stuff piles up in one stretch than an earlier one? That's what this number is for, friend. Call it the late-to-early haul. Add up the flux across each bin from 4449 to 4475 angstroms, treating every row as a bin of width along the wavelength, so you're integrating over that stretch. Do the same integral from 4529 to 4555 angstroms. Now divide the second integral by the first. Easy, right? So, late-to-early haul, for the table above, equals 1.0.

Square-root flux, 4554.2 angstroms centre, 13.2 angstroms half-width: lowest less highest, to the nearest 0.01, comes -0.69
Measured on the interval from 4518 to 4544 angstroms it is -0.84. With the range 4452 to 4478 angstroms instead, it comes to -0.84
